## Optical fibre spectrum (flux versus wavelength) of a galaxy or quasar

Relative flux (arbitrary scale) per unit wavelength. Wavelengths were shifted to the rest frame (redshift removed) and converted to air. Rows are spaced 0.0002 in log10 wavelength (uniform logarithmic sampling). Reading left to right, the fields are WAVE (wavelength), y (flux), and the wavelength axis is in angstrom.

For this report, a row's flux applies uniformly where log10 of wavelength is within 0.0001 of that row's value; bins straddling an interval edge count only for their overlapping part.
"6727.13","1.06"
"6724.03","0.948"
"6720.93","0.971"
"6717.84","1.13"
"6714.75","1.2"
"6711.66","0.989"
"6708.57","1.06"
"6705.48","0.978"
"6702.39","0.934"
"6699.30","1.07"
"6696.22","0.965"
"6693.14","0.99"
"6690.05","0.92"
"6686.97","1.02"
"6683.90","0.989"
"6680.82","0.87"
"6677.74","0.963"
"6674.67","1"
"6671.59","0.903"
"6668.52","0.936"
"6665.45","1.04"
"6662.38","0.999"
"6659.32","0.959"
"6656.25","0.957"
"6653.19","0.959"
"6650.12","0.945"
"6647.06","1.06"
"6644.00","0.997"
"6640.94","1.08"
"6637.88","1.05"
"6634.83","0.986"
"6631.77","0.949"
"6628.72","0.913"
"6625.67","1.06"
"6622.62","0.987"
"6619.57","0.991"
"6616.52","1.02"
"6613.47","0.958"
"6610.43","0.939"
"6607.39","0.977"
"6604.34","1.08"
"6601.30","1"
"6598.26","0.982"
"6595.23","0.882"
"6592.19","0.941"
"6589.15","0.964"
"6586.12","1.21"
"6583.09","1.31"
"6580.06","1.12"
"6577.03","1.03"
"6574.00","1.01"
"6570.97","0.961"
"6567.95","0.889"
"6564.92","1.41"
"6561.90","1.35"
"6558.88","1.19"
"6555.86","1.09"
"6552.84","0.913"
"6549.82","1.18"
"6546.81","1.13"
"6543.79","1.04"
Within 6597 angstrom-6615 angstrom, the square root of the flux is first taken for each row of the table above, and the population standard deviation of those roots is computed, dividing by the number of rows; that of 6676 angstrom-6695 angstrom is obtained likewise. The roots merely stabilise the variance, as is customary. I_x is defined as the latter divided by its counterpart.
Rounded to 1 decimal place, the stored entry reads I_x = 1.2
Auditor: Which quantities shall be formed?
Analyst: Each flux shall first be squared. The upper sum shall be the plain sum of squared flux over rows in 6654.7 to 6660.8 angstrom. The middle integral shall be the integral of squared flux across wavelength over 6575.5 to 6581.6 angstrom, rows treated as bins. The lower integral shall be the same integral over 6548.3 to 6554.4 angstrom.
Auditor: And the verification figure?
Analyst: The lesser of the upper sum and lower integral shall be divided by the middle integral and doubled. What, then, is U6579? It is 0.52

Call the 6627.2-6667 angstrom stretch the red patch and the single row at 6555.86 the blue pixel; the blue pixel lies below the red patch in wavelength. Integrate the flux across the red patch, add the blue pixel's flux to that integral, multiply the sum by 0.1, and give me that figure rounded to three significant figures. 4.06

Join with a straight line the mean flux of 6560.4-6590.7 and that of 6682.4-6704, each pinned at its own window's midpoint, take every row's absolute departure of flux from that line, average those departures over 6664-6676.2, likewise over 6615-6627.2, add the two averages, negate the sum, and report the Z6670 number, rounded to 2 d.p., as -0.11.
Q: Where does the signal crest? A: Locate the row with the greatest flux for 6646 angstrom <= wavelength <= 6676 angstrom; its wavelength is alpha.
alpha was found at 6647.06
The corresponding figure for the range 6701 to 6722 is 6714.75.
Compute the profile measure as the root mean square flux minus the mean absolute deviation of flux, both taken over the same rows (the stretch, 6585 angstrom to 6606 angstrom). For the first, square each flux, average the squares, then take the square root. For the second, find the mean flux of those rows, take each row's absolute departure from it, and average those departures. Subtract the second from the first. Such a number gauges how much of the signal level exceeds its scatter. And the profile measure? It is 0.935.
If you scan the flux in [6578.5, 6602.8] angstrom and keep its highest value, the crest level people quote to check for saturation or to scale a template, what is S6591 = 1.31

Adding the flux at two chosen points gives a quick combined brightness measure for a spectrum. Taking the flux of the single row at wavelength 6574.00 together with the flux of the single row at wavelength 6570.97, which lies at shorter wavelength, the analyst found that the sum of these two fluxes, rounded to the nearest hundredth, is 1.97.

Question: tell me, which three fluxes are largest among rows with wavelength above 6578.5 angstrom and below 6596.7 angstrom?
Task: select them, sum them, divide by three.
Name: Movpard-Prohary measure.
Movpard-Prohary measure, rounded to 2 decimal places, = 1.21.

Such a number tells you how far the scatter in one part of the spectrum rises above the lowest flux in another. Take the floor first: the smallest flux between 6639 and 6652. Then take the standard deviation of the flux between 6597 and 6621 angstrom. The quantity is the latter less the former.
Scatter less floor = -0.90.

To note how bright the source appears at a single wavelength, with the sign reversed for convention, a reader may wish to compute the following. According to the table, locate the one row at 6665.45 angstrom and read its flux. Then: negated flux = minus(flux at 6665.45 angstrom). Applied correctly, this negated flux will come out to -1.04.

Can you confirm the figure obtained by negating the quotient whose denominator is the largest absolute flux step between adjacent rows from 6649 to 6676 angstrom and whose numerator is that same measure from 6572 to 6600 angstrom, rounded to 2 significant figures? -2.4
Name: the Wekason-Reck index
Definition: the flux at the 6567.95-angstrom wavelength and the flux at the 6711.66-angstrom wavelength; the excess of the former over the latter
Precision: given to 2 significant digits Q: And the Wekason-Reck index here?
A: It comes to -0.10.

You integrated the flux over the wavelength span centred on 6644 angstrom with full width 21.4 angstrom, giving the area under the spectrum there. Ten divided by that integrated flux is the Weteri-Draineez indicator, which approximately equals 0.462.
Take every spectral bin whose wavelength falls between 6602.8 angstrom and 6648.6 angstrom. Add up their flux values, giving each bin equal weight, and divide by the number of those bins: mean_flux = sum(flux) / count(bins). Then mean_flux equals 1.003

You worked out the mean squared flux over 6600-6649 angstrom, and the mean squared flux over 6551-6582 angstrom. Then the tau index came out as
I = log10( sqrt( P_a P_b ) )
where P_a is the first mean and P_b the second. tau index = 0.05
